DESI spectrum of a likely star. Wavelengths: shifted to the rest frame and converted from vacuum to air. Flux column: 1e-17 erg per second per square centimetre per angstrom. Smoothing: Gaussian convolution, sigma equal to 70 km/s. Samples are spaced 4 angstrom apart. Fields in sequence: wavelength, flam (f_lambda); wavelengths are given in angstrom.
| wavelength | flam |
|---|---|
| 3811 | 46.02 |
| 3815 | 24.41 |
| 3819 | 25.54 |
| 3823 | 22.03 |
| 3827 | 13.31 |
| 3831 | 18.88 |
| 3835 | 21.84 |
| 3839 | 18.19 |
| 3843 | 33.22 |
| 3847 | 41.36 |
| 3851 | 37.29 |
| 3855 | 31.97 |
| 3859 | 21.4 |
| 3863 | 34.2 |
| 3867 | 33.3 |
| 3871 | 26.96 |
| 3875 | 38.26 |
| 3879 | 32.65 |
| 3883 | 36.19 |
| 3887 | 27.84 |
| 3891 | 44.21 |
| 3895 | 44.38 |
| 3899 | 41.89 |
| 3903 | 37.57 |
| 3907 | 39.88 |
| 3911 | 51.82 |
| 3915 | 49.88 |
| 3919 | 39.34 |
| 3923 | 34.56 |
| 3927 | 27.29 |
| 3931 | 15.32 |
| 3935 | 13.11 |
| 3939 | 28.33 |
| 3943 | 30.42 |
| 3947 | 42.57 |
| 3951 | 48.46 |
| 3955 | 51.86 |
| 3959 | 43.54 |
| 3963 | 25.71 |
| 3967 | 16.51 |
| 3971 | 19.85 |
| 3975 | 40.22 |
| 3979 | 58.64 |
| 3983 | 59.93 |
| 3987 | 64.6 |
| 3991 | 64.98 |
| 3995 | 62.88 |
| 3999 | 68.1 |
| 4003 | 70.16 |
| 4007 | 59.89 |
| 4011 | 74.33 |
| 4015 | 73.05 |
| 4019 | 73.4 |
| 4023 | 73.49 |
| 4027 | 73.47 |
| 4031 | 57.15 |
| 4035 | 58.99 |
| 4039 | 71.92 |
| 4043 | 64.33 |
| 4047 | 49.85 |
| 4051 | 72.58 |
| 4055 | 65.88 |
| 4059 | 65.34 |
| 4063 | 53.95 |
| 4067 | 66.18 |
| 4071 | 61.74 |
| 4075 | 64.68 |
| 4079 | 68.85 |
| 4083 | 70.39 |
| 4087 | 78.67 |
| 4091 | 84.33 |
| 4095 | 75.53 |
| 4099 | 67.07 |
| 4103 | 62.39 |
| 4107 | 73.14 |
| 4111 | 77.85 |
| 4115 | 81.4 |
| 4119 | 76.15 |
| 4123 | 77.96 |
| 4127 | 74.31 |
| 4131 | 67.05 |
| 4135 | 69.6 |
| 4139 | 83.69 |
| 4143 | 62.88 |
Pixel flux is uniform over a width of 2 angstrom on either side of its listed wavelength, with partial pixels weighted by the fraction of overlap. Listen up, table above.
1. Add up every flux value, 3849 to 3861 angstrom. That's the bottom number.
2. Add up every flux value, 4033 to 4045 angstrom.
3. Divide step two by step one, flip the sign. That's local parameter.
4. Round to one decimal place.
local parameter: -2.2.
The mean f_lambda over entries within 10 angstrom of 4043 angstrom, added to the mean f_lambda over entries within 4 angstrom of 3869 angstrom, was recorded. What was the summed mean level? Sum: 94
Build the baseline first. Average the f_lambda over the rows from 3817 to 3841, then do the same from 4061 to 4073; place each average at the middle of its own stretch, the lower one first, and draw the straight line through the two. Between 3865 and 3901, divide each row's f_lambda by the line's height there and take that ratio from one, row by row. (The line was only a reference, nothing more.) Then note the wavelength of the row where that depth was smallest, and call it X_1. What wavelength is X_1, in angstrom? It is 3891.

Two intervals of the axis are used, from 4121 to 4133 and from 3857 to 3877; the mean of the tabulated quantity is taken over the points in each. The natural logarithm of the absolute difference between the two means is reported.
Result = 3.7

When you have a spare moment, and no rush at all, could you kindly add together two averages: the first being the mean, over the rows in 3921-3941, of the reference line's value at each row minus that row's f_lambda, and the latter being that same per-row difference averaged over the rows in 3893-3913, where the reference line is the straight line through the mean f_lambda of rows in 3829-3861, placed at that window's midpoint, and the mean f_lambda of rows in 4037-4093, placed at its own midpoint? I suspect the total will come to 15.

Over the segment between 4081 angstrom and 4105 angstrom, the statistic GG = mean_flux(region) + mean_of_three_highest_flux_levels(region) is 153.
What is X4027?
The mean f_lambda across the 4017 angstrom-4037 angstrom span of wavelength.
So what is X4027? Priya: 67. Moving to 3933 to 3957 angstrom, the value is 36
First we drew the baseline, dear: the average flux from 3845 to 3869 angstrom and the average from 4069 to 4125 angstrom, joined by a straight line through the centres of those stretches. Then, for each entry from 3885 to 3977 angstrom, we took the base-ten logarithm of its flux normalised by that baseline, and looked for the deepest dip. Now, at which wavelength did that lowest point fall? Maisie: 3935 angstrom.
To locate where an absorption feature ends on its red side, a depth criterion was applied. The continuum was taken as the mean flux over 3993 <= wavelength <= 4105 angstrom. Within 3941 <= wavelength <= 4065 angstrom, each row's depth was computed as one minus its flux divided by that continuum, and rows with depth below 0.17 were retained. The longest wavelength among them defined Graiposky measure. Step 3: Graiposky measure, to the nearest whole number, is 4059 angstrom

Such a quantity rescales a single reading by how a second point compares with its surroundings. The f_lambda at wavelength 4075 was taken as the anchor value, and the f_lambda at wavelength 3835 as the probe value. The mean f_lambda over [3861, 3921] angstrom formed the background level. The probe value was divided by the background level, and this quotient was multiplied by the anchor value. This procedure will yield 37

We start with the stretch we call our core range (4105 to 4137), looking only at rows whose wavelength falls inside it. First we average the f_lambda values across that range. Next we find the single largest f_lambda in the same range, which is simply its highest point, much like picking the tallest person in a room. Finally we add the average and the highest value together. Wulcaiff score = 156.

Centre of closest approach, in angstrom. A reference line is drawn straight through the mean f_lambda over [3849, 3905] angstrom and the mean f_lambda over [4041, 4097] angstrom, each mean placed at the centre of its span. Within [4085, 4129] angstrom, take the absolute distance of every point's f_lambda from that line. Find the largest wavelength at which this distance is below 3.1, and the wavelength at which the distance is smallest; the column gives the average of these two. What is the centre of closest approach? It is 4123 angstrom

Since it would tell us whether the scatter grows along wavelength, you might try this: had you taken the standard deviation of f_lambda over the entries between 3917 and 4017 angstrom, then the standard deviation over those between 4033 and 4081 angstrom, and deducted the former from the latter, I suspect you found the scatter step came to -13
